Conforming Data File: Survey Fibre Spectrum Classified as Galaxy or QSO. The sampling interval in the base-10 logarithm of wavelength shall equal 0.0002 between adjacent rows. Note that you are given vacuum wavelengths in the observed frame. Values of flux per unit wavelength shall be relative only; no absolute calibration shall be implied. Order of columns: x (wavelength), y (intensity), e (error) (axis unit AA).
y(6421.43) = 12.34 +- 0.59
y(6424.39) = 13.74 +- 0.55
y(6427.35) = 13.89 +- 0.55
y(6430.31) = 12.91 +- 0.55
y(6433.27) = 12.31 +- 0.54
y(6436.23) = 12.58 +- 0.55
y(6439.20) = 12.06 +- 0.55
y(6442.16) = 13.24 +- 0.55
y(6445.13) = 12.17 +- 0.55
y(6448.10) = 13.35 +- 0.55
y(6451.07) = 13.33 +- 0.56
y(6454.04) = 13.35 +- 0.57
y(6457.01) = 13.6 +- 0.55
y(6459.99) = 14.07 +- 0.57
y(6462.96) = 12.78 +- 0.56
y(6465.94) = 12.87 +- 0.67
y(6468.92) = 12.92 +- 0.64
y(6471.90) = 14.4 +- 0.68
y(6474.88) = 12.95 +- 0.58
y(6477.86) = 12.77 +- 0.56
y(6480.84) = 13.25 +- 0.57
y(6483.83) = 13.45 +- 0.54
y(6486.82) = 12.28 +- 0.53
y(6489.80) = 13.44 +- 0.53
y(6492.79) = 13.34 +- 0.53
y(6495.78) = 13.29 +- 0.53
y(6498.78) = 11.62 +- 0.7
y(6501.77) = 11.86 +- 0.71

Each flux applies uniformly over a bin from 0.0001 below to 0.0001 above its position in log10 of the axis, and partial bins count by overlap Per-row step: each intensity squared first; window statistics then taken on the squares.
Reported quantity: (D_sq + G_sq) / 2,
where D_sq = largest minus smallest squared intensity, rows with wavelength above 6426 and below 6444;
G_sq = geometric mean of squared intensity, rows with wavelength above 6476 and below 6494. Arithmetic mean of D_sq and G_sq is 109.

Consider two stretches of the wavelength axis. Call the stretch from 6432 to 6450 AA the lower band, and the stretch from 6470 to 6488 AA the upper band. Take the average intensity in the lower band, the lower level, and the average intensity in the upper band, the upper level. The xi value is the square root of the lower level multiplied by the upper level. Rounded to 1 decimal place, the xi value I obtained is 12.9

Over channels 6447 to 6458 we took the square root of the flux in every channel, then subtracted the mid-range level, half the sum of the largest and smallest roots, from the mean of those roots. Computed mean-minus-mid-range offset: -0.01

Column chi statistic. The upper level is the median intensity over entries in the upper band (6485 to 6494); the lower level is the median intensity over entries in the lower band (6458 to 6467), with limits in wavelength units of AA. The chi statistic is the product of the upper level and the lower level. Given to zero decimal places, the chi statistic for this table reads 172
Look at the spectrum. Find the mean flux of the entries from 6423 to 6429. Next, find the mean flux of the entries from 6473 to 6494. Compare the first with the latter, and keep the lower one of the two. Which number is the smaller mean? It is 13.1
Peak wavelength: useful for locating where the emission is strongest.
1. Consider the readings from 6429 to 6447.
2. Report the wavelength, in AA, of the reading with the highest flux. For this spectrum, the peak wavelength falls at 6442.16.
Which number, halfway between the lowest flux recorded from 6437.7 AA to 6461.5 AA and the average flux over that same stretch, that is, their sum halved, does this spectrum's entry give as 12.6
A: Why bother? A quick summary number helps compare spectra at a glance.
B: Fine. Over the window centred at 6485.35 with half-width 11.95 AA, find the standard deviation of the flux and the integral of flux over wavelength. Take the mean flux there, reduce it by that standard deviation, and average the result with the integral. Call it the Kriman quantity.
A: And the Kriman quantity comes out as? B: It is 163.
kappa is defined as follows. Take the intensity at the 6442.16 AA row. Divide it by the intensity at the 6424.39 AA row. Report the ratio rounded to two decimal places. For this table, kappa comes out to 0.96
